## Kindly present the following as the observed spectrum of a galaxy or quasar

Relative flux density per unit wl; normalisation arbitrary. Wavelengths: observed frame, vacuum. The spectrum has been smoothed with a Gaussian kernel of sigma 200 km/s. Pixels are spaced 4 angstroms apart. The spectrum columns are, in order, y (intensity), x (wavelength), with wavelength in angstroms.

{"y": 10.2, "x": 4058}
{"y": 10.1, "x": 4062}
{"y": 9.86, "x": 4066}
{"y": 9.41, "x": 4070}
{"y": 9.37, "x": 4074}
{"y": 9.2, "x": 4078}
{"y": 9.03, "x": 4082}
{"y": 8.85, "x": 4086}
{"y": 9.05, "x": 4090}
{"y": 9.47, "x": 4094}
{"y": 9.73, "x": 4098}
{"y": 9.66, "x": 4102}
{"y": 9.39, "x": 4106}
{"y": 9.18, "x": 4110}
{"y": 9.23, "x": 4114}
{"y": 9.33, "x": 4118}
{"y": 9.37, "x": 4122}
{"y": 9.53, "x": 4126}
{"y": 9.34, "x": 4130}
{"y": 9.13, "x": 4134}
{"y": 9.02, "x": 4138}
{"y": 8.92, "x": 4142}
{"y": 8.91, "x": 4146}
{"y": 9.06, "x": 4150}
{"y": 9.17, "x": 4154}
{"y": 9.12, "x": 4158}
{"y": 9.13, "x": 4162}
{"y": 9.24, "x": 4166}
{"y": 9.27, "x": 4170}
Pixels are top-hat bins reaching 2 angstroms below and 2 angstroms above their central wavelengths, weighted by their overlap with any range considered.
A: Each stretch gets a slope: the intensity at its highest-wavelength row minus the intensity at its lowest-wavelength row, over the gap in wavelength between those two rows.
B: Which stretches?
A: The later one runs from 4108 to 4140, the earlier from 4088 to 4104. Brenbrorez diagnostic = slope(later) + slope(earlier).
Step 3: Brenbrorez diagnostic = 0.045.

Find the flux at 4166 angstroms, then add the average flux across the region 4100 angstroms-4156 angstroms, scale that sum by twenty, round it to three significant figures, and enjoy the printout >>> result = 369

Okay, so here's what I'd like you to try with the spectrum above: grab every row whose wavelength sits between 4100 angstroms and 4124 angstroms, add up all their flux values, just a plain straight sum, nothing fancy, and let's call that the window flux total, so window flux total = 56.2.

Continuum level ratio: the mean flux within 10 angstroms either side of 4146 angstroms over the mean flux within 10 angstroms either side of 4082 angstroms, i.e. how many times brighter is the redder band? 0.991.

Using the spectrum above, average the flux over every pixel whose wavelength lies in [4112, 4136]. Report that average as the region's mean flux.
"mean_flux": 9.32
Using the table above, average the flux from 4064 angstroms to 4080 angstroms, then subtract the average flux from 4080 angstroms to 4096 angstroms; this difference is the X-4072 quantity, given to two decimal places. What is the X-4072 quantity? 0.36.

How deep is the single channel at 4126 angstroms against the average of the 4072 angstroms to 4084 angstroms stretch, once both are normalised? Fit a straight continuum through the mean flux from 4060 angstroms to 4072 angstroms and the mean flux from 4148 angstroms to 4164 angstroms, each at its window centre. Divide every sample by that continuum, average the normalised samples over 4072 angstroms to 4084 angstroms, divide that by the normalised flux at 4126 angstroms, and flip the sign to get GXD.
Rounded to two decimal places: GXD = -0.93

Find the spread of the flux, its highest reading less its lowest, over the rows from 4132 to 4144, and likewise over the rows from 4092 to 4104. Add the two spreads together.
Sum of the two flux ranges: 0.47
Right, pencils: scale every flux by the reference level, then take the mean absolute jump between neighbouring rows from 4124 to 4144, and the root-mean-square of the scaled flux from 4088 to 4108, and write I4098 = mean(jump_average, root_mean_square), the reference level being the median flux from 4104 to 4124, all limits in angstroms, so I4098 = 0.515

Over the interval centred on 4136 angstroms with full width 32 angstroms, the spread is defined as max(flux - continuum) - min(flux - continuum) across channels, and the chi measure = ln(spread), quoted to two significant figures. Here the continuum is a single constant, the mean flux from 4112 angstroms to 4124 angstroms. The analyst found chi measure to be -0.48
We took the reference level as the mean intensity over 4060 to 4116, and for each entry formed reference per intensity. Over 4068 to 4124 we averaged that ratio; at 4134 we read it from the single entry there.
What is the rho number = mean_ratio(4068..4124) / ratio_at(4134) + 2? 2.982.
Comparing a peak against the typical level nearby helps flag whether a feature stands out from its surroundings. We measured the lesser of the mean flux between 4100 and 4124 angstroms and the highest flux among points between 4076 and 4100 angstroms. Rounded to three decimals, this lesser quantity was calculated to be 9.360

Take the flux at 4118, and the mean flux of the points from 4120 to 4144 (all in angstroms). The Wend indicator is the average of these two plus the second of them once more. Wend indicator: 18.5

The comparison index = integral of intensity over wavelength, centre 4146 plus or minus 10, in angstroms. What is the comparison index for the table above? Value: 180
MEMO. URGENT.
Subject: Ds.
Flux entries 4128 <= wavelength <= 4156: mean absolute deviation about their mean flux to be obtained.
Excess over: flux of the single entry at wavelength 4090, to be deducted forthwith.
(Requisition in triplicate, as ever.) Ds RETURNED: -8.93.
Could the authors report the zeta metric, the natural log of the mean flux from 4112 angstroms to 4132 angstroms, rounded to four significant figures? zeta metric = 2.236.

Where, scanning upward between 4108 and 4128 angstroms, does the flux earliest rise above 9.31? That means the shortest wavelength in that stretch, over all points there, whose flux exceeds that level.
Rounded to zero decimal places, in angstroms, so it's 4118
